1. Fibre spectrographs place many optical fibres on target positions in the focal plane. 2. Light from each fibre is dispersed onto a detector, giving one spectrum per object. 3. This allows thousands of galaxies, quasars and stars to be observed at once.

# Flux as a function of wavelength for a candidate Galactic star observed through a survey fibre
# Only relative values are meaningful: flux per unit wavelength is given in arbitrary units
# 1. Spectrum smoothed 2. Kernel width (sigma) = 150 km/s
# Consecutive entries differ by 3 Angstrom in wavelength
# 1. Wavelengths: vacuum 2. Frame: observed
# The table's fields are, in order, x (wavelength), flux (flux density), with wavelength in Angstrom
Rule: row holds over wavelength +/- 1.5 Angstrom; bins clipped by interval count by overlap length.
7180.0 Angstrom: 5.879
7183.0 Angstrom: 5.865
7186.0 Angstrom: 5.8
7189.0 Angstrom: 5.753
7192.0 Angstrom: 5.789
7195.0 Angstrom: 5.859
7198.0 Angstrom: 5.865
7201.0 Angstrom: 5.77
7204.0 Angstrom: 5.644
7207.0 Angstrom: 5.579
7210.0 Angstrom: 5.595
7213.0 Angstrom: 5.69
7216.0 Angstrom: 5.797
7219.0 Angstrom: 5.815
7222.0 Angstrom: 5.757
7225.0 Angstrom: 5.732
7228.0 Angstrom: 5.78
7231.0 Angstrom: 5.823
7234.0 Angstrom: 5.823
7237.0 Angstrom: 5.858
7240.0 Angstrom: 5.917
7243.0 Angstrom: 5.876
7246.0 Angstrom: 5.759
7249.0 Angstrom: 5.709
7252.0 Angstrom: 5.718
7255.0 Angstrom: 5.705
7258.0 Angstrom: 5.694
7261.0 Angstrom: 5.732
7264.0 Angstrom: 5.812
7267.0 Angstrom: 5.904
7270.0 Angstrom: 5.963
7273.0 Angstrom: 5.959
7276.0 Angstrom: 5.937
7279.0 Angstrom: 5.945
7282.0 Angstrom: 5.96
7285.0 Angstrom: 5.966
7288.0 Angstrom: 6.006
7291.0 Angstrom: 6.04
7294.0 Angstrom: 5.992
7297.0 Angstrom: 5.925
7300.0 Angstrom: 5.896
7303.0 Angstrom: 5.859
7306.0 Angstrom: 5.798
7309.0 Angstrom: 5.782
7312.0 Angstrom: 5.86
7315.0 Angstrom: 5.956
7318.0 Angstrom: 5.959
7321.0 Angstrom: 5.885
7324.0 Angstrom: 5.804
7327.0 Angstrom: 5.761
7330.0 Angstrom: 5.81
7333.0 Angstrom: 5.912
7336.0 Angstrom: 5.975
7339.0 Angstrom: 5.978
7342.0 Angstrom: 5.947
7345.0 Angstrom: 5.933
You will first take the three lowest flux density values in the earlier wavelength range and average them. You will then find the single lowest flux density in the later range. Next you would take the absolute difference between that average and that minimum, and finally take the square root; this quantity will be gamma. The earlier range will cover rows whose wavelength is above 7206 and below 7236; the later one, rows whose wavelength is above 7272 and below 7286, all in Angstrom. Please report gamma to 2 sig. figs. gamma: 0.56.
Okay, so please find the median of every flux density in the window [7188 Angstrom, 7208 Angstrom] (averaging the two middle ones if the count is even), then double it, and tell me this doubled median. 11.5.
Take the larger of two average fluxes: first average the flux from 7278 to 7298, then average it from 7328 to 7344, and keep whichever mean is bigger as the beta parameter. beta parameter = 5.98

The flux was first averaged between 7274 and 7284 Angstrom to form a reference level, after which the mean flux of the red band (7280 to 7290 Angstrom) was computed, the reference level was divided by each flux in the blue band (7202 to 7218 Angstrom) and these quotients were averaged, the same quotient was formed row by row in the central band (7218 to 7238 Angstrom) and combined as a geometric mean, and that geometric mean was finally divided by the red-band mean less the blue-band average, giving 0.208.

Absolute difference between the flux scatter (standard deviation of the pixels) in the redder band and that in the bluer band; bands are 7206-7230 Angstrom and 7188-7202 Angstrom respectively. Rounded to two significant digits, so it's 0.038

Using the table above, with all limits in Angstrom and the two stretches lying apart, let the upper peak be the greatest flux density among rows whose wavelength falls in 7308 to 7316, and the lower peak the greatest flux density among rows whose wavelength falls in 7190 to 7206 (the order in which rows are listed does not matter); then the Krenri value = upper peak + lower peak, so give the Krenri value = 11.8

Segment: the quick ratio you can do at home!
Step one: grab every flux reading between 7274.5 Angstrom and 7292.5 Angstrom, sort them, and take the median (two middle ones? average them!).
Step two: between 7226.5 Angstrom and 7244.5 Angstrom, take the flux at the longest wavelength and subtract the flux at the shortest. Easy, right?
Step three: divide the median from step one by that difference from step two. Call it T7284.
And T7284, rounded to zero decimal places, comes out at 62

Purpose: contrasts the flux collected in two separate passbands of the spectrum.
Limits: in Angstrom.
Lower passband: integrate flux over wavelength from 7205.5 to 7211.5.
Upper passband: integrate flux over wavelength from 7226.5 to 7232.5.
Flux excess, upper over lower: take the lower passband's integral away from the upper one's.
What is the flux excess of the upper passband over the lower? 1.3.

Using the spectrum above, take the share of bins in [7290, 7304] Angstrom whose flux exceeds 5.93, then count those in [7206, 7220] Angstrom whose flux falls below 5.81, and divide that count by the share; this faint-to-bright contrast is 10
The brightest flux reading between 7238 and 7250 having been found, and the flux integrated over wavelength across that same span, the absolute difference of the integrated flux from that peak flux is 63.9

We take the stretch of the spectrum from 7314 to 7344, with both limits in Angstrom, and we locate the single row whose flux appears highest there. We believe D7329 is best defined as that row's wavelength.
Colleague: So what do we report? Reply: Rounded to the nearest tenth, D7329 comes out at 7339.0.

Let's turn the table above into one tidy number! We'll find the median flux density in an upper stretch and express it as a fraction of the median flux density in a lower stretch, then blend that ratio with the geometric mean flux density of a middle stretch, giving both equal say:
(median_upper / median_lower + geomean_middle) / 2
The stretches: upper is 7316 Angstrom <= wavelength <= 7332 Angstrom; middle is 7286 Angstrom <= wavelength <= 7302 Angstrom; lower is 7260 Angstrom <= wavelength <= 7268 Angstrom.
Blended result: 3.49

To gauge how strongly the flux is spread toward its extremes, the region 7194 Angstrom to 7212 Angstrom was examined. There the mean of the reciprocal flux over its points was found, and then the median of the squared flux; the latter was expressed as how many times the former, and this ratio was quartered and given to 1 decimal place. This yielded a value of 46.5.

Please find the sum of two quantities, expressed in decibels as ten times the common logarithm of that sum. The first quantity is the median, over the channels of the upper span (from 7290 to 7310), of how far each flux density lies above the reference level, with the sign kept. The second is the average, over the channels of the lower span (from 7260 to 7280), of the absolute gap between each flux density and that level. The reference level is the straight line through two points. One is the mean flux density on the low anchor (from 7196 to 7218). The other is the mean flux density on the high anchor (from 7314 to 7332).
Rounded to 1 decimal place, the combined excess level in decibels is -7.5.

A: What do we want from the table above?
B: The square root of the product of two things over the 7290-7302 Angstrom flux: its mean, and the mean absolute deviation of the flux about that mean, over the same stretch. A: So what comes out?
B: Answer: 0.56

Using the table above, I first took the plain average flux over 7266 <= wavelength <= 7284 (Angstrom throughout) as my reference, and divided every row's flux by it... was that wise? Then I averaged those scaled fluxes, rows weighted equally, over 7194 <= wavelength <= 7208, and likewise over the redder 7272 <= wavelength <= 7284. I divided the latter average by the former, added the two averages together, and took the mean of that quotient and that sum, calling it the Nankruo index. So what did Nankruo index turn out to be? 1.50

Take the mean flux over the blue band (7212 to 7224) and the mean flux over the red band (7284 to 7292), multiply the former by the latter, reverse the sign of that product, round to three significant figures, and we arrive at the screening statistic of -34.6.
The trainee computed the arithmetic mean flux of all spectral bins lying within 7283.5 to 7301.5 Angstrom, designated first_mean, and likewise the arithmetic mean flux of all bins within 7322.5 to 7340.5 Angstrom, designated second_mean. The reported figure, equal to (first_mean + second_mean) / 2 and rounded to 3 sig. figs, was 5.92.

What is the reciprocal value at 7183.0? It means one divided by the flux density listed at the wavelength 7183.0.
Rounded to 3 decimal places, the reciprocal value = 0.171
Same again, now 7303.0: 0.171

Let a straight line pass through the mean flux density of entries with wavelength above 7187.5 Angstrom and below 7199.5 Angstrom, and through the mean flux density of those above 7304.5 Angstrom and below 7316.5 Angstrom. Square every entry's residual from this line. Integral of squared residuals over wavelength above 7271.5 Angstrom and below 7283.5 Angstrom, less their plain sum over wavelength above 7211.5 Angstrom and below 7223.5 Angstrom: 0.12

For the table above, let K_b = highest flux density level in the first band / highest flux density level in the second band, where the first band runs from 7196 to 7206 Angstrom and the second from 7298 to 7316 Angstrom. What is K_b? 0.985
